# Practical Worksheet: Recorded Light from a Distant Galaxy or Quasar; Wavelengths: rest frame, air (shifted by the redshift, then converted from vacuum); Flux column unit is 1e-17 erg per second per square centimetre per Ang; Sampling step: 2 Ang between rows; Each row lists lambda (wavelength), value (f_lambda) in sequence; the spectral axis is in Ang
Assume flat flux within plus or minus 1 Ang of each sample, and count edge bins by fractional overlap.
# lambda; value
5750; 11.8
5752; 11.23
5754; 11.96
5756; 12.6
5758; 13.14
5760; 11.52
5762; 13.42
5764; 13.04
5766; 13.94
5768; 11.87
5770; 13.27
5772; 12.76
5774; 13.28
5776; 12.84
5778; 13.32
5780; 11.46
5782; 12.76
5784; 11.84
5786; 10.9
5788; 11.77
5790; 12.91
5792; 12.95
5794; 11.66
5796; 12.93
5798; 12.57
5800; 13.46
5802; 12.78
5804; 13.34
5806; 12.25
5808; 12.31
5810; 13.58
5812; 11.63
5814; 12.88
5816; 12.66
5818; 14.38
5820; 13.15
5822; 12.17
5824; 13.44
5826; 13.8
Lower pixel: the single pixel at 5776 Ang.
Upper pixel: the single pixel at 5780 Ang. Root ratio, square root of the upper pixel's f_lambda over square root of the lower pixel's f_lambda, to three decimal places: 0.945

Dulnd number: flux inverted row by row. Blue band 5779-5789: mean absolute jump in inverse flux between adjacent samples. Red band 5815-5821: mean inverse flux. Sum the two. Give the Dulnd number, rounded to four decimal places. 0.0821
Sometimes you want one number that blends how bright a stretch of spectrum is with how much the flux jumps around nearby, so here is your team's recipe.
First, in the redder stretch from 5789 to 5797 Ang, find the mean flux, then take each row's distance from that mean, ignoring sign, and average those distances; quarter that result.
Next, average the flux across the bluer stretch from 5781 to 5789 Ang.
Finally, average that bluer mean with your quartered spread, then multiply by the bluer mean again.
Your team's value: 71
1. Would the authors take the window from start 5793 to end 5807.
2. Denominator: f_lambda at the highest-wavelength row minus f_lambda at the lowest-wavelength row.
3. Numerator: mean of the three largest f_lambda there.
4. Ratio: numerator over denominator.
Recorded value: 22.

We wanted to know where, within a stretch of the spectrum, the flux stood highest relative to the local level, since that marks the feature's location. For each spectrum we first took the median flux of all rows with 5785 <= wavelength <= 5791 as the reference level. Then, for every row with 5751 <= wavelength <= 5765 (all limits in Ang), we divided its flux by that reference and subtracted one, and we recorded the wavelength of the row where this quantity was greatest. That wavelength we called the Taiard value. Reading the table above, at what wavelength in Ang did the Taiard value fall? 5762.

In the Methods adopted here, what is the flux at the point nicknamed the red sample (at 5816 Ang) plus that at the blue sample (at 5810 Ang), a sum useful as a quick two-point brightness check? 26.2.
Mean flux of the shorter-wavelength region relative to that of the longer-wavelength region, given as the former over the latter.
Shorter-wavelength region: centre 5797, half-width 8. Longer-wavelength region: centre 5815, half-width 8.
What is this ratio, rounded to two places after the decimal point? 1.00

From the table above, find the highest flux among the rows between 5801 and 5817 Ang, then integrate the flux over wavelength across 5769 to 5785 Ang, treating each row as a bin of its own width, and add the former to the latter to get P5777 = 216.6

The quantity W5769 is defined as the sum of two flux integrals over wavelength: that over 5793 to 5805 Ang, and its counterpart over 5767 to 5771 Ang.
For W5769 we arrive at 204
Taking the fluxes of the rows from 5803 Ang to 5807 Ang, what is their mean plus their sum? 38.4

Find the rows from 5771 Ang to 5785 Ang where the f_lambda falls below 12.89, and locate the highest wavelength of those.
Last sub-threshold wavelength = 5784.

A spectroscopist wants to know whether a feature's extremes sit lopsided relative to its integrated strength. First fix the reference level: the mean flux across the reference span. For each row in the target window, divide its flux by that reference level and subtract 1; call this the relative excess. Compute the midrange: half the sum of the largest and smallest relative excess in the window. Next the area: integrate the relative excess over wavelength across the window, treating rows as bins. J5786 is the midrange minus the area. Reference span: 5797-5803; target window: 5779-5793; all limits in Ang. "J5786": 0.84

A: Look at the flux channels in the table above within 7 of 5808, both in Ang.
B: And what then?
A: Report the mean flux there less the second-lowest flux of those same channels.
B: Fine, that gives 0.43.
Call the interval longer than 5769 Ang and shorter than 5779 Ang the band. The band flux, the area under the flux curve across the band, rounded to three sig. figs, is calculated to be 131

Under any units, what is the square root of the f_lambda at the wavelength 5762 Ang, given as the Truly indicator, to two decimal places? 3.66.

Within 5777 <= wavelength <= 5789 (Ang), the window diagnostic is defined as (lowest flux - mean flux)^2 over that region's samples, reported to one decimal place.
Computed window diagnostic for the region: 1.2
